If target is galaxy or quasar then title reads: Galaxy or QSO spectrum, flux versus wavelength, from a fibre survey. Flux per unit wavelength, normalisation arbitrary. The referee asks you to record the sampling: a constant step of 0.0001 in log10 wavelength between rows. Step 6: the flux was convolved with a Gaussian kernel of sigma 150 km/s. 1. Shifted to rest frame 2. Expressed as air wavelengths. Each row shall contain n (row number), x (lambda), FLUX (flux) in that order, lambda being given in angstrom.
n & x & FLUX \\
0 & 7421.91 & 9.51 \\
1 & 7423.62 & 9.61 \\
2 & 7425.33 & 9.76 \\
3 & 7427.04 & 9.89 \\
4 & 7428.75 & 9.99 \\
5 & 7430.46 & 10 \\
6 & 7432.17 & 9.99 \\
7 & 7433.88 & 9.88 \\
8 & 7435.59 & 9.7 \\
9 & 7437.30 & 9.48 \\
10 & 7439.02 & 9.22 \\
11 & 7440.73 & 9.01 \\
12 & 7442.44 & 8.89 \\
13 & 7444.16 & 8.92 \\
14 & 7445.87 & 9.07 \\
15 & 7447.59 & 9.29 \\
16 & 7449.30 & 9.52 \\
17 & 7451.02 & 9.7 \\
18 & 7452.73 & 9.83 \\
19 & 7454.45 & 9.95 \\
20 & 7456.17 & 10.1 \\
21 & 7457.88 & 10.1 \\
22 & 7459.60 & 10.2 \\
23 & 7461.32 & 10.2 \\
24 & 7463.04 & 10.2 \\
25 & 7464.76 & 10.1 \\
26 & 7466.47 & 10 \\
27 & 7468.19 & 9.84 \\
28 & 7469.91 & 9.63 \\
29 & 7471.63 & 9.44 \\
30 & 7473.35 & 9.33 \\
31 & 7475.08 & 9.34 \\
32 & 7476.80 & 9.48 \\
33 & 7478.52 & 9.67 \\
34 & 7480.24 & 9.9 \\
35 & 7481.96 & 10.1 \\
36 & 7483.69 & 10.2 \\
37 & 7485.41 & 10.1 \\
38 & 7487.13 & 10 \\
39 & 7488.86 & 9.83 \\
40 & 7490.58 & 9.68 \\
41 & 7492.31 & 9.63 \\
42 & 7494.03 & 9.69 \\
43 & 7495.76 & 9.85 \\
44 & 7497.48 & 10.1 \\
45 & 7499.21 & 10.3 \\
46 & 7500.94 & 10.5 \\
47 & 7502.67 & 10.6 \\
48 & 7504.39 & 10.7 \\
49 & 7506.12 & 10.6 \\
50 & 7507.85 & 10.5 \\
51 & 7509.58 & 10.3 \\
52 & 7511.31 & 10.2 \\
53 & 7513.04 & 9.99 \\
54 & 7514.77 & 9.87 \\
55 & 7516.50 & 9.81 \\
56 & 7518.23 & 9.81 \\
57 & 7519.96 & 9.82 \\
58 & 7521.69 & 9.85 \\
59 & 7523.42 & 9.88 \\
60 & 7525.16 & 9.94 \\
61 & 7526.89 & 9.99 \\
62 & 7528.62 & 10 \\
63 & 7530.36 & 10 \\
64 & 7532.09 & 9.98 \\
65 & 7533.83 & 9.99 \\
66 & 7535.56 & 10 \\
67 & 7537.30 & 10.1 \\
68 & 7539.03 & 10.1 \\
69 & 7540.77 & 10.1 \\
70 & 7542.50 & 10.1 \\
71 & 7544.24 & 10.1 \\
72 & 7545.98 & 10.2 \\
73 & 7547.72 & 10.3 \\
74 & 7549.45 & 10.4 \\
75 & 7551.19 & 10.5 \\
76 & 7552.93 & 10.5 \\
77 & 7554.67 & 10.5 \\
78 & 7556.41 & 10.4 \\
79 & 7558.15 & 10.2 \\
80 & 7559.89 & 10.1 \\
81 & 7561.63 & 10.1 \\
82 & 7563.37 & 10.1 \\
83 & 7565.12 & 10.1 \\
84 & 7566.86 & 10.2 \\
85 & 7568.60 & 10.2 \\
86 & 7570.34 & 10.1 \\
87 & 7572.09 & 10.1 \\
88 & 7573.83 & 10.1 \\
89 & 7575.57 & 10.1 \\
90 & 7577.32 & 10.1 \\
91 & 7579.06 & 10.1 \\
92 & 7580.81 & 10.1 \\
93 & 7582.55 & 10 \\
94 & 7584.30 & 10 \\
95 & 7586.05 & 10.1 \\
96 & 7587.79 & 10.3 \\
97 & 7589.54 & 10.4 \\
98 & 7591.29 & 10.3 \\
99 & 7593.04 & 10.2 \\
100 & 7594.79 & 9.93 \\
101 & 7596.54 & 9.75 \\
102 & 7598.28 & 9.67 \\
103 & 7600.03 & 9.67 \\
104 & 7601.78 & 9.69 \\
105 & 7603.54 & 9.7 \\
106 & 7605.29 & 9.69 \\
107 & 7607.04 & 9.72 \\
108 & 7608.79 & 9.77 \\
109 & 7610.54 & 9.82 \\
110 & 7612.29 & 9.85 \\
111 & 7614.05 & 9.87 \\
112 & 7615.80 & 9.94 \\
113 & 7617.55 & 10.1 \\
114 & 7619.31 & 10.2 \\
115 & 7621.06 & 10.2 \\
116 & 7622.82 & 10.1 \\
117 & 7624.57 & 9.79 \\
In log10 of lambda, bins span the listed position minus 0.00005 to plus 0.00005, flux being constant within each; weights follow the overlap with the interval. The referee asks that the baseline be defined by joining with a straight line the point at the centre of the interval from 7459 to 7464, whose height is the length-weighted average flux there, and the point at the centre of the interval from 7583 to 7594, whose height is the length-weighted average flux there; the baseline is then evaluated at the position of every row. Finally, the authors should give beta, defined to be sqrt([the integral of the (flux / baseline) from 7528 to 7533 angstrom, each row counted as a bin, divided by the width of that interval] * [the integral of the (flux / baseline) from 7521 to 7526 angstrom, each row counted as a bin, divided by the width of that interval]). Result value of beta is 0.974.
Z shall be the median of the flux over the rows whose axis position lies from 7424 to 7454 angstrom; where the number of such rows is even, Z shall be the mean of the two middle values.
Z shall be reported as 9.7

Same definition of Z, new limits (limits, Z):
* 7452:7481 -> 9.9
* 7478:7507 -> 10.1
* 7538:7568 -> 10.2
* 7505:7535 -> 10.0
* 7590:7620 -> 9.8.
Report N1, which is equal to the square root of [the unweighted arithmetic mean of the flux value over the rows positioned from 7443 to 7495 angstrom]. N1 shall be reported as 3.13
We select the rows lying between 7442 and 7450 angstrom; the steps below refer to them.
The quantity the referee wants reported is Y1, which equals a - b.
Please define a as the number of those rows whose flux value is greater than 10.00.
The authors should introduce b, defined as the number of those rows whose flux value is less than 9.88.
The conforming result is -5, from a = 0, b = 5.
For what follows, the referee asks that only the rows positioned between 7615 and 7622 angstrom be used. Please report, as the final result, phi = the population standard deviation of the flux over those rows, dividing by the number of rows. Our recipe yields 0.106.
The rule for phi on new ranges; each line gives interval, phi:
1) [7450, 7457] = 0.148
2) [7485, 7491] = 0.161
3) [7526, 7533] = 0.008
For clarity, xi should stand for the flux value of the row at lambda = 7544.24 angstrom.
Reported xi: 10.1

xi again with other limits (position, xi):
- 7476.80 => 9.48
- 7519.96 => 9.82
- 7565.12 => 10.1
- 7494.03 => 9.69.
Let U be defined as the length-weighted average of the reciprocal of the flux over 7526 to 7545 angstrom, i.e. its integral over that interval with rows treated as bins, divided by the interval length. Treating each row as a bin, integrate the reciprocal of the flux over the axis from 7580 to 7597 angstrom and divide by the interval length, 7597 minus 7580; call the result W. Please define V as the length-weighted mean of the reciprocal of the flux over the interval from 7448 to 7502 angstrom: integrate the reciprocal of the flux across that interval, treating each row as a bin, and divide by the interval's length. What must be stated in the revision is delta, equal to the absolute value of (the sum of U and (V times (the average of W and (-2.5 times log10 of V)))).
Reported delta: 0.230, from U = 0.100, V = 0.101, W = 0.099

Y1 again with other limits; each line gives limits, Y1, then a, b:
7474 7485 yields -1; 2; 3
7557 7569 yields 7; 7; 0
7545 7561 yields 9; 9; 0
